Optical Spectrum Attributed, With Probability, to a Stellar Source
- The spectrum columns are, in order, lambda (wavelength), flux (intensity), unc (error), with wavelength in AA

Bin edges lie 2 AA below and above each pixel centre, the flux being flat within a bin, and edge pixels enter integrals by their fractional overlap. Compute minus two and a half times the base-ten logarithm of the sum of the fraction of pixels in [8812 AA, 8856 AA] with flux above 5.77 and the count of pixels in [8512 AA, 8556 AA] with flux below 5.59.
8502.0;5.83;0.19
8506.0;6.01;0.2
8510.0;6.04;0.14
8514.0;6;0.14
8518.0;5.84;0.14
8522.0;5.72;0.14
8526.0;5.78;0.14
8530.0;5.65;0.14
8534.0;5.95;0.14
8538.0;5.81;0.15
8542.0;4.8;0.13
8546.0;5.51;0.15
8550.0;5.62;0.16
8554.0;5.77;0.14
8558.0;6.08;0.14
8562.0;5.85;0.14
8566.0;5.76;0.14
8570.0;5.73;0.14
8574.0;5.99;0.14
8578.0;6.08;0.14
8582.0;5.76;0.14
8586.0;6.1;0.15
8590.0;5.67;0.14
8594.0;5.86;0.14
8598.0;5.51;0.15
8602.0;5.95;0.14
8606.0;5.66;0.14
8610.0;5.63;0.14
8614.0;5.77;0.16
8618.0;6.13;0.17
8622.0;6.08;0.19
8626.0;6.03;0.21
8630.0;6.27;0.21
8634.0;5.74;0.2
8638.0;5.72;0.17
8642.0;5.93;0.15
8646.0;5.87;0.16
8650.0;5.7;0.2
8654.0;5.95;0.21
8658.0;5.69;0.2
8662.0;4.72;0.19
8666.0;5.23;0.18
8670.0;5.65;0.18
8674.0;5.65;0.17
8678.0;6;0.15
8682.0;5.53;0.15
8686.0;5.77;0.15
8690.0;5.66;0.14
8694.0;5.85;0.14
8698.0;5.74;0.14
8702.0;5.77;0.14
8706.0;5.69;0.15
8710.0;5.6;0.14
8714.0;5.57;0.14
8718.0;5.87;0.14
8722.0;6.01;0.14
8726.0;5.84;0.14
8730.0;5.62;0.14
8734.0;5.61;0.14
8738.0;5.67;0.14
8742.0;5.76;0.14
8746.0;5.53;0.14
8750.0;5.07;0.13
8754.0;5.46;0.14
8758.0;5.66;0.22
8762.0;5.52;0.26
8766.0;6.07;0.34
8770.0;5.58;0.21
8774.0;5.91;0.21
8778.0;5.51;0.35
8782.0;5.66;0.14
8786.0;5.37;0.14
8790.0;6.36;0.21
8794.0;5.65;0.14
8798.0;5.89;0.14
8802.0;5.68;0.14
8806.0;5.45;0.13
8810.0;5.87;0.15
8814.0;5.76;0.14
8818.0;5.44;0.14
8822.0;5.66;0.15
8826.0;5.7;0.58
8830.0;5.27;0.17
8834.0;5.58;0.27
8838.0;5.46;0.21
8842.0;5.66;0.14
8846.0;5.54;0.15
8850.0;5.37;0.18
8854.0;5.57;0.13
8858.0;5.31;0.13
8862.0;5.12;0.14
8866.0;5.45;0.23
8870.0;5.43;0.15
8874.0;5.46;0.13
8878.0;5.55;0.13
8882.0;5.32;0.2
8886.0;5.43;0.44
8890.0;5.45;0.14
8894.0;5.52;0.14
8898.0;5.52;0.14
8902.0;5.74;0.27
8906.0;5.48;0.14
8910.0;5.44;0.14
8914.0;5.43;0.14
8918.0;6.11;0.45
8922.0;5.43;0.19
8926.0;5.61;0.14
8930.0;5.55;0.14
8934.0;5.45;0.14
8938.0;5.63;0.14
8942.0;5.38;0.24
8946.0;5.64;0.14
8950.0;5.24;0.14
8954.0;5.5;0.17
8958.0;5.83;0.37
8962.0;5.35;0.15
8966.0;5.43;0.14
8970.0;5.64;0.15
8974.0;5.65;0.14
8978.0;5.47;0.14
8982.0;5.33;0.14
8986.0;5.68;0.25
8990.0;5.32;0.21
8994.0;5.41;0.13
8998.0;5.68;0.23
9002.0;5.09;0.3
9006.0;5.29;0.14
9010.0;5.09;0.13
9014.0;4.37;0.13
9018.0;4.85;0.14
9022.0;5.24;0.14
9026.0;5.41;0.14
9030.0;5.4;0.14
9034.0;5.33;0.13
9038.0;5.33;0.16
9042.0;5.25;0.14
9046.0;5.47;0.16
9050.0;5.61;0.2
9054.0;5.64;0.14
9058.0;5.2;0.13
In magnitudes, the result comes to -0.75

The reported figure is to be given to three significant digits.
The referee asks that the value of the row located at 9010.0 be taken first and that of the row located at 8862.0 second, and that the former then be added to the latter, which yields 10.2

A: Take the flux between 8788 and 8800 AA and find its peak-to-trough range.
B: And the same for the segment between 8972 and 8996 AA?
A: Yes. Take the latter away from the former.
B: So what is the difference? 0.35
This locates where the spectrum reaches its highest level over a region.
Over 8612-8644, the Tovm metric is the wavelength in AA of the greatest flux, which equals 8630.0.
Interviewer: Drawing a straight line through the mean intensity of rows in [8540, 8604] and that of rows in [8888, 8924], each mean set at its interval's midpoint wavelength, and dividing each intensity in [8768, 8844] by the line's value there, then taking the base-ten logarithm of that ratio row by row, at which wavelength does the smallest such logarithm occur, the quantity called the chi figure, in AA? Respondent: 8830.0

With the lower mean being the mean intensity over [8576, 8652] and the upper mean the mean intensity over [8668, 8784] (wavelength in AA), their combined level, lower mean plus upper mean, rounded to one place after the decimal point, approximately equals 11.6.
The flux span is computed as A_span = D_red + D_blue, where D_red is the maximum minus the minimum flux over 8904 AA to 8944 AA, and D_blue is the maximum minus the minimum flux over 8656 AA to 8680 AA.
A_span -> 2.0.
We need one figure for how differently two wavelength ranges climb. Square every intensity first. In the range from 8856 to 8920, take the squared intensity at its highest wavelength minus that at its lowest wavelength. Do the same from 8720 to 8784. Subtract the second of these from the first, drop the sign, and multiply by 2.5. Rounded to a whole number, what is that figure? 33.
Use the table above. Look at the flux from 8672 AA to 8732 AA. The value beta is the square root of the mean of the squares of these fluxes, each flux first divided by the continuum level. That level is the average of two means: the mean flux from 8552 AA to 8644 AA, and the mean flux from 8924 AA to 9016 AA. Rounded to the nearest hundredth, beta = 1.02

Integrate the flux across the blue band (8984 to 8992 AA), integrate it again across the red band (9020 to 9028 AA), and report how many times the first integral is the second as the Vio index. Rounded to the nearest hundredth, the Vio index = 1.03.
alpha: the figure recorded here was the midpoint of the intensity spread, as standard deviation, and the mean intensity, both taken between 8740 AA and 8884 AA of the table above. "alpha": 2.91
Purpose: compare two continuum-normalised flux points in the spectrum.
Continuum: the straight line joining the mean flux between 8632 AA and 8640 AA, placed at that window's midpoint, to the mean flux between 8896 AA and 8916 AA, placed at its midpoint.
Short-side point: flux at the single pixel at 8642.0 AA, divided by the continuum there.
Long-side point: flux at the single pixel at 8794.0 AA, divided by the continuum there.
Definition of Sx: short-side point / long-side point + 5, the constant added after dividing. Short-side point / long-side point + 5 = 6.03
